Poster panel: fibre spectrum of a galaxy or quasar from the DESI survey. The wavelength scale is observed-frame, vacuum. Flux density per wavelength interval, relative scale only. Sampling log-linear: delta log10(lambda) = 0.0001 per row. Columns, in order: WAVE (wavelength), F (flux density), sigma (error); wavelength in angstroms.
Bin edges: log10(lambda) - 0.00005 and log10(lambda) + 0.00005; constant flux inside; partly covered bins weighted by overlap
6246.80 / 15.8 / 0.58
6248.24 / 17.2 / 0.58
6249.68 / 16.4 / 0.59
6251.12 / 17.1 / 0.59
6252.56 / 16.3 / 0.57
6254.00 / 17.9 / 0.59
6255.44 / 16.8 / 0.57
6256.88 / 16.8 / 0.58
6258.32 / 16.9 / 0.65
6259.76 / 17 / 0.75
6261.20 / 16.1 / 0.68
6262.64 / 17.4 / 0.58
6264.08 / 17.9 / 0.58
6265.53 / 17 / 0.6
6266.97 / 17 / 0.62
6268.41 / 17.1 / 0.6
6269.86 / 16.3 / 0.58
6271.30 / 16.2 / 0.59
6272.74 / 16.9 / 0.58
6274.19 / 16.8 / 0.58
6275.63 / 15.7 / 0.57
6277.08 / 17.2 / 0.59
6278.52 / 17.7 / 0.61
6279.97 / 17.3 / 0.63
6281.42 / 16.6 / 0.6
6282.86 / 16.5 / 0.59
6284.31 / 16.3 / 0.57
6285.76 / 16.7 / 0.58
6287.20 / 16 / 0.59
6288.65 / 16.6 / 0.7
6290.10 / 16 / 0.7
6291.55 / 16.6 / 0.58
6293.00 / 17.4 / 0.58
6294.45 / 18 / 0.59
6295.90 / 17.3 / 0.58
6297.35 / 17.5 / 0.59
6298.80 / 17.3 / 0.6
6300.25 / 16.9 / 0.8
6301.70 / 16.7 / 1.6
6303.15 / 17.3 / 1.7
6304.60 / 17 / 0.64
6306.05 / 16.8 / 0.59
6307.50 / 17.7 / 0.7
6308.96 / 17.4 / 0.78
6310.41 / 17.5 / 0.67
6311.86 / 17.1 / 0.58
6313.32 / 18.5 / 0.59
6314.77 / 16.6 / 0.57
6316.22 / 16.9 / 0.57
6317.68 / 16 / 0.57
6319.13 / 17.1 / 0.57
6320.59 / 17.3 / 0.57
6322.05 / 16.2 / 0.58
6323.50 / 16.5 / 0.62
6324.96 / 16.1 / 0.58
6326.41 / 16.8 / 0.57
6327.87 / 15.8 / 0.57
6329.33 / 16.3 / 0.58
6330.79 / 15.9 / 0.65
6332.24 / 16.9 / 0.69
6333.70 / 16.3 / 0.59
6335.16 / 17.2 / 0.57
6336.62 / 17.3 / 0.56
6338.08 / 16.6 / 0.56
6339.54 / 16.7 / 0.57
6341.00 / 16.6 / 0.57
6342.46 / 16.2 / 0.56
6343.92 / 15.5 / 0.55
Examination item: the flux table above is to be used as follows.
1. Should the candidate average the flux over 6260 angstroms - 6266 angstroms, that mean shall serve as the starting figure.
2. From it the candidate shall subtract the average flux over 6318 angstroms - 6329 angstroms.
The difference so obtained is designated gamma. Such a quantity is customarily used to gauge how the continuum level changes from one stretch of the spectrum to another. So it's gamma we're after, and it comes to 0.6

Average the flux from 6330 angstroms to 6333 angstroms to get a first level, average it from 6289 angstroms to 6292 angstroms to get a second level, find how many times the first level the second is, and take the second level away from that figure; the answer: -15.3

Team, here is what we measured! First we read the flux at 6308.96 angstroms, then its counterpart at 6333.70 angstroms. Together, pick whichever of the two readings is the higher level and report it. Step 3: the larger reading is 17.4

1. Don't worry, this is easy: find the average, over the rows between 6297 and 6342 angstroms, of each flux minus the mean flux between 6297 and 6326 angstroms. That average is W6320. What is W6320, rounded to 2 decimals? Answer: -0.16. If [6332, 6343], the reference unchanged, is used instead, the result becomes -0.29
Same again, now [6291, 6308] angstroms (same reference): 0.19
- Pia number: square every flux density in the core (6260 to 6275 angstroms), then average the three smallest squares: 262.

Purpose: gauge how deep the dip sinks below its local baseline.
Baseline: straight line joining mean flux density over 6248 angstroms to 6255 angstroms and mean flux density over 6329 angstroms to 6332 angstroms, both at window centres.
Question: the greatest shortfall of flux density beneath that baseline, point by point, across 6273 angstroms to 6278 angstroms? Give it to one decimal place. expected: 1.0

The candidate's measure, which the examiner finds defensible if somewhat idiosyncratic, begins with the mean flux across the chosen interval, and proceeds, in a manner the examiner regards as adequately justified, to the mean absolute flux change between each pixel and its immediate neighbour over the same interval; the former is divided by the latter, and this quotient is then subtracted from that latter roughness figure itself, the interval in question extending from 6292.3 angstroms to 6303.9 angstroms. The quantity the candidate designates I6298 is -41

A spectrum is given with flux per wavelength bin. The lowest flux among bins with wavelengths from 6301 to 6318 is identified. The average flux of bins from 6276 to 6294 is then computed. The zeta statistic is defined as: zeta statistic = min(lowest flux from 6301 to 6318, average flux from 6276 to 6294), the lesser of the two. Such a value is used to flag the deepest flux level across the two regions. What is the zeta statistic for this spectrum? 16.0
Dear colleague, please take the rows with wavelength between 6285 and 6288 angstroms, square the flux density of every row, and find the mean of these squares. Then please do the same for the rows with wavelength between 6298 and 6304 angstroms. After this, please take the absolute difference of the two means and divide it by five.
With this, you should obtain 4.7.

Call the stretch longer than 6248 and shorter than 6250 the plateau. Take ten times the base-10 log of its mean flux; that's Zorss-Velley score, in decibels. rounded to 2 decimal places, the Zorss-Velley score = 12.25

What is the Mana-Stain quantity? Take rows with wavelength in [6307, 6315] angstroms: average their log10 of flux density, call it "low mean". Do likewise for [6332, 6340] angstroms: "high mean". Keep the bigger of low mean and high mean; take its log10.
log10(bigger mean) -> 0.094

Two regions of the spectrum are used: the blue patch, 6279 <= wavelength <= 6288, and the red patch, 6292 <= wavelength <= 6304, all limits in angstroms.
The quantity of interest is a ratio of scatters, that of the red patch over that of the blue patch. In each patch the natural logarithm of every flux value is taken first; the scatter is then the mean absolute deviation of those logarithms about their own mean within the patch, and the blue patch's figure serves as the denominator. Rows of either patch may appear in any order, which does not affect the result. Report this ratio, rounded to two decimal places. 0.81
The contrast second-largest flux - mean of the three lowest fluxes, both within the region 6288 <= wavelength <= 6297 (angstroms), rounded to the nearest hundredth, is 1.00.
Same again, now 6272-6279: 0.73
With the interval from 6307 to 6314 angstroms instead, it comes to 0.37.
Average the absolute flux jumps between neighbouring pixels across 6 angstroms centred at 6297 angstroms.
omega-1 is 0.37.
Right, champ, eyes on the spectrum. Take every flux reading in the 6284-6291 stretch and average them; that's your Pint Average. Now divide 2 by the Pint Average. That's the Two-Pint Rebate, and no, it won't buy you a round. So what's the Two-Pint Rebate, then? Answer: 0.1225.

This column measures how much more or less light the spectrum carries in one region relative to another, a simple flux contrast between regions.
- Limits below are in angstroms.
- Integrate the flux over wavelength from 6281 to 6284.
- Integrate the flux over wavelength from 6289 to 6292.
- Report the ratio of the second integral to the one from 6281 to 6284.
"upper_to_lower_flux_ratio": 0.99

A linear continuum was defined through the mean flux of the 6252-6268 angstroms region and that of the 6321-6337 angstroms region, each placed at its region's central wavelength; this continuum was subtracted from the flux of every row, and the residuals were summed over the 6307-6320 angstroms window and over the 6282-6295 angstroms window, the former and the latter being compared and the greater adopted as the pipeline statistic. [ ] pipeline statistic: 5.37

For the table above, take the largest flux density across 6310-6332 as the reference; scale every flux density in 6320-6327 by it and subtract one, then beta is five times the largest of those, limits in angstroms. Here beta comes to -0.32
